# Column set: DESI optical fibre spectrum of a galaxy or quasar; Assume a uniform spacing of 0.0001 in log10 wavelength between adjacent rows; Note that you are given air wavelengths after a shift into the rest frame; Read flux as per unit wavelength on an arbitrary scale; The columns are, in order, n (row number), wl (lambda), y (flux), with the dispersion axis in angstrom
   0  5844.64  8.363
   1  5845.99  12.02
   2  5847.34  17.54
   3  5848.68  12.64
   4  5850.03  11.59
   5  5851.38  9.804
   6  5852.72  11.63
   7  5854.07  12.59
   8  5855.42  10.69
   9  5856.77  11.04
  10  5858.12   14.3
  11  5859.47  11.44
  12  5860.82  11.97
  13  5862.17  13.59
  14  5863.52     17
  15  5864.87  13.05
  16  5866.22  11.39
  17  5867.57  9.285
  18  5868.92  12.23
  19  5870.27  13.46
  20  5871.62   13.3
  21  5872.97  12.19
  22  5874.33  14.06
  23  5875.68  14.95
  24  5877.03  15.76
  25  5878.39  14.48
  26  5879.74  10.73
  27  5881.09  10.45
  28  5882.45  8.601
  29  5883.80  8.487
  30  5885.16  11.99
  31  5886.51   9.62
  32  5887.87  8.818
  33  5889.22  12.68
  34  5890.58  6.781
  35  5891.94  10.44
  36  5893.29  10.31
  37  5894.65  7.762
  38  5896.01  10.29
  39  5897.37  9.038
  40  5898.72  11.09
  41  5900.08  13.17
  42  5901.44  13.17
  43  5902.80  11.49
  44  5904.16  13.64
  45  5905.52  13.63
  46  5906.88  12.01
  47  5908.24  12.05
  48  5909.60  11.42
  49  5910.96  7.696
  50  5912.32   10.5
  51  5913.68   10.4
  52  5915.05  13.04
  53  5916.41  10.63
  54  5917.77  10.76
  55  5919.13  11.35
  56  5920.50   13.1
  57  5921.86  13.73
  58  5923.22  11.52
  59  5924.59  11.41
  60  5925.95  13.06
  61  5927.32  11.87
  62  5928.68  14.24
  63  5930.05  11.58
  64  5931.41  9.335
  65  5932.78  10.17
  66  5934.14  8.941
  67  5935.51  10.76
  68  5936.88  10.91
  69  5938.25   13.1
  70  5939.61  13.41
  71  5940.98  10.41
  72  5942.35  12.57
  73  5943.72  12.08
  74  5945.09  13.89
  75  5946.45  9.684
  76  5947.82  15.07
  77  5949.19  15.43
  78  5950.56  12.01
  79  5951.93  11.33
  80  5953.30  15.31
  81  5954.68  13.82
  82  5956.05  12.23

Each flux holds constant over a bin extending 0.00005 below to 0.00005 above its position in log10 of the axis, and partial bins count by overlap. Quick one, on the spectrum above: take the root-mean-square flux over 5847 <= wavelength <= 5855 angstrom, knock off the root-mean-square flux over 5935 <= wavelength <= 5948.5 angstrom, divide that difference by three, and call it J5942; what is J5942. 0.19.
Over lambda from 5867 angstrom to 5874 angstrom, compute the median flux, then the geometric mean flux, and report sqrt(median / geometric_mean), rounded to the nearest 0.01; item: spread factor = 1.01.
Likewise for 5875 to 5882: 1.05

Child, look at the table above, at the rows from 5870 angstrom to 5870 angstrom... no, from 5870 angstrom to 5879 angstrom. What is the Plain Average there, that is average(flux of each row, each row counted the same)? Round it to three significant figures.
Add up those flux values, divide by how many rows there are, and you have 14.0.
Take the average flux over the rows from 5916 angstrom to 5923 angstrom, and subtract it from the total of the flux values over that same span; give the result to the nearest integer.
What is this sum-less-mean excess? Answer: 48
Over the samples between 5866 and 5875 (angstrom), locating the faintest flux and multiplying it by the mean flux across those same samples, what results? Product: 114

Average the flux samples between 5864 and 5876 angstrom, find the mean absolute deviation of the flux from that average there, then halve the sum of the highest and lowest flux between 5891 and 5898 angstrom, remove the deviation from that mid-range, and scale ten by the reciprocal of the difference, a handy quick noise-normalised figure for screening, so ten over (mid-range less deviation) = 1.27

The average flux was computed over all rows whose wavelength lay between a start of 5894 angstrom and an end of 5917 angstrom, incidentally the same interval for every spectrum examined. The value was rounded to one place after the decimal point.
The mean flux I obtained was 11.2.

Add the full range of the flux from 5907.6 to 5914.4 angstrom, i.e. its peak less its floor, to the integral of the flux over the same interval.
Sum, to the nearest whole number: 75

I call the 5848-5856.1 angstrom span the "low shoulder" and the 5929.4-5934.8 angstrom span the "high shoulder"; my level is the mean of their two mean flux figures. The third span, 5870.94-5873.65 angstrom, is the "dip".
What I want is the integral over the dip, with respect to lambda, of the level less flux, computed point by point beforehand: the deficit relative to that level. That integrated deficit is -5.4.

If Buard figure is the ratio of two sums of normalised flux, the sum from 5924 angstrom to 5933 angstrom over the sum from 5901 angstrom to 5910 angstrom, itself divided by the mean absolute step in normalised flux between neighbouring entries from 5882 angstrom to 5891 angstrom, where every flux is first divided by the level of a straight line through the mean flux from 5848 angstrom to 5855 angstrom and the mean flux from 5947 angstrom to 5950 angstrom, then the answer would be 4.1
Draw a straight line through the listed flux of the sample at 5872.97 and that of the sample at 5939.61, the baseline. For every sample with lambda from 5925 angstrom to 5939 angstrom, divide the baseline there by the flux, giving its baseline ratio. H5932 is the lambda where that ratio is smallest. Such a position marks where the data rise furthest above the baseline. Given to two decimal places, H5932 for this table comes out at 5928.68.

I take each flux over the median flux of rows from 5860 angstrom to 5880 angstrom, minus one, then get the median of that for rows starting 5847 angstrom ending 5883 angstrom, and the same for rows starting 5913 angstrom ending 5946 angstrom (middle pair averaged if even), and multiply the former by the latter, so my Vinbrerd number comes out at 0.0106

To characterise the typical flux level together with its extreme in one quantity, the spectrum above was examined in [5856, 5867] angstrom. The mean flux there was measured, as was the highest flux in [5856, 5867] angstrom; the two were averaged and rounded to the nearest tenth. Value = 15.0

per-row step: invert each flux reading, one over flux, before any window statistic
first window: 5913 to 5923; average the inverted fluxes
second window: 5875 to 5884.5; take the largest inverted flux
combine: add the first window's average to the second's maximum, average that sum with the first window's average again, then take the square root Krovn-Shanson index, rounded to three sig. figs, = 0.380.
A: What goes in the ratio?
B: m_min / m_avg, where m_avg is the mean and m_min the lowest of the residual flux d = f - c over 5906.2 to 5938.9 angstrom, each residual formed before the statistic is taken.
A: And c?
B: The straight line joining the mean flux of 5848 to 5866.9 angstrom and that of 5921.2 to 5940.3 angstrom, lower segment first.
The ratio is 11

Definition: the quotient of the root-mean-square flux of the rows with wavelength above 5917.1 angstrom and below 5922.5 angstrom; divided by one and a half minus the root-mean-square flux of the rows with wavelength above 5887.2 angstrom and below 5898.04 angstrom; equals -1.5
